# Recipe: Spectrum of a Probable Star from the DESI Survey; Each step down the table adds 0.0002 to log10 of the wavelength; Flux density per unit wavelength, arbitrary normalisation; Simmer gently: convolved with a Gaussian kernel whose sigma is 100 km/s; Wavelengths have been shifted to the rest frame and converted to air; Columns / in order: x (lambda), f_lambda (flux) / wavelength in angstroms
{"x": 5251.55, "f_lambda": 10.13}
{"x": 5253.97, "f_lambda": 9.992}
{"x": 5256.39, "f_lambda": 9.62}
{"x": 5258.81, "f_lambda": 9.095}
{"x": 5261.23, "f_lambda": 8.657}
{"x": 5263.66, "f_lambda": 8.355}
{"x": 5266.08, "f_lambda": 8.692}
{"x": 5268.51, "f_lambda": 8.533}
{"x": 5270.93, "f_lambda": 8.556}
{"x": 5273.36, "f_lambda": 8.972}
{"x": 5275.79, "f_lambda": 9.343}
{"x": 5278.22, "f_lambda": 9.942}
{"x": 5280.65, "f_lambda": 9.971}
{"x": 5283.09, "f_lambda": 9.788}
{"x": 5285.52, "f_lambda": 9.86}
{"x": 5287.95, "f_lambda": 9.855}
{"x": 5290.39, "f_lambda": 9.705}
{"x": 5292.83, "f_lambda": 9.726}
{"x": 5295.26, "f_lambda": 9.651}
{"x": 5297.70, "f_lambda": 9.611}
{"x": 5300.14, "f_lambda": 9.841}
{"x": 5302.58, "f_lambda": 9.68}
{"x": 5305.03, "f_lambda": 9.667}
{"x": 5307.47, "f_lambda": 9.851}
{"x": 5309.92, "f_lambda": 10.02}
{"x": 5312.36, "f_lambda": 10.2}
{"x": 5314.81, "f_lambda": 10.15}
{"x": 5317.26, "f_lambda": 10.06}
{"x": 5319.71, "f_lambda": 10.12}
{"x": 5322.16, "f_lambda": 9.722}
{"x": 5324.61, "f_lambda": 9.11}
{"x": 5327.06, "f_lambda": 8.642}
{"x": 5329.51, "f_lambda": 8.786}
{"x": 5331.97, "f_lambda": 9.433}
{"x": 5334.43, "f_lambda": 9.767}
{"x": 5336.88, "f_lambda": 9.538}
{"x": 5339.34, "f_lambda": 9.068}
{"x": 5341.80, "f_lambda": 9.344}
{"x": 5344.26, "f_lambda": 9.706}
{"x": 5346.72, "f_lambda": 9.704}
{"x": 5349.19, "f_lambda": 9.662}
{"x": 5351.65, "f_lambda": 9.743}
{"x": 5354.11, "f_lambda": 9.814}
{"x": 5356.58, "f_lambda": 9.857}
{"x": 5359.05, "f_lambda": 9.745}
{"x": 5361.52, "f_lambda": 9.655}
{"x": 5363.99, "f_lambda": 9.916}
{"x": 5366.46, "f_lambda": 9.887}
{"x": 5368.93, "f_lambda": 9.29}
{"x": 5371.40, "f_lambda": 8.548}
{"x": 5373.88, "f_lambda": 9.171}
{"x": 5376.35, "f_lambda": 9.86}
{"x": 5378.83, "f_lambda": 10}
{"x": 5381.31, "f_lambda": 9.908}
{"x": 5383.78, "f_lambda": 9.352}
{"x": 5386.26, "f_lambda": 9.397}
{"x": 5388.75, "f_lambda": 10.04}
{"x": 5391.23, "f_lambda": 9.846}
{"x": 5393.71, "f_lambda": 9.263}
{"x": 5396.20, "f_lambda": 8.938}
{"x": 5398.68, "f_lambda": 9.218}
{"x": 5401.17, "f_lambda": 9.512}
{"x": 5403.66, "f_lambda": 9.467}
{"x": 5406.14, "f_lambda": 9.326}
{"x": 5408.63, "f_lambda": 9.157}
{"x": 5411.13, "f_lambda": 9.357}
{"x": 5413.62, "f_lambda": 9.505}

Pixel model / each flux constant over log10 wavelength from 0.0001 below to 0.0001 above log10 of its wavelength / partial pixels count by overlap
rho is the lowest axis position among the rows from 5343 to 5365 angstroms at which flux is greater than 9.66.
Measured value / 5344.26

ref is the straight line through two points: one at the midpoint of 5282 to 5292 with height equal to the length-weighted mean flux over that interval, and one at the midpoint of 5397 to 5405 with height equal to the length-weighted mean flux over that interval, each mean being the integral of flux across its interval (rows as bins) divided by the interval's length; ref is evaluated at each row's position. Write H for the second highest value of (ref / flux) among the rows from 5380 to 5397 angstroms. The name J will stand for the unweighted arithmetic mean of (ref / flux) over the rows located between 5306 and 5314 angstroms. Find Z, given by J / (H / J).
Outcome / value 0.93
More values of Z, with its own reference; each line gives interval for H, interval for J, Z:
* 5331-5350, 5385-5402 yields 0.97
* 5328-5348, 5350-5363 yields 0.90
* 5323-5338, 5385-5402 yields 0.90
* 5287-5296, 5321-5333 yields 1.11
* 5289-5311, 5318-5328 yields 1.05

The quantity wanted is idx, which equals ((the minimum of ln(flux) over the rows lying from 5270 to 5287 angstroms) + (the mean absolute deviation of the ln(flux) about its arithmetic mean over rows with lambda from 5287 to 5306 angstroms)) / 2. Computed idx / 1.077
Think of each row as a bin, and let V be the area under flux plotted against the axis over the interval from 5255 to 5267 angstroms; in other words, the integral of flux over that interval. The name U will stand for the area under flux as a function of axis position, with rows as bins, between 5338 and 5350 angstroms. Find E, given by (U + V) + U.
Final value 335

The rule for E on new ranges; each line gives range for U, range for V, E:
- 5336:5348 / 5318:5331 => 348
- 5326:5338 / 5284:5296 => 339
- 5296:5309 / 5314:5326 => 371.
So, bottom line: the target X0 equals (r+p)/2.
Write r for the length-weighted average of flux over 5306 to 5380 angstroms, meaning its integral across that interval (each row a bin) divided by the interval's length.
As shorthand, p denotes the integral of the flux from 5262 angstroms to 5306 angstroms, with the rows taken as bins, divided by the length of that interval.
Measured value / 9.52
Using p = 9.42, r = 9.61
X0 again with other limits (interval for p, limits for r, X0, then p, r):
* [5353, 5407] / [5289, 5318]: 9.69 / 9.55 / 9.84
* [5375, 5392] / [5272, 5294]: 9.72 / 9.77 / 9.67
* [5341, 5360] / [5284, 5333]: 9.69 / 9.70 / 9.69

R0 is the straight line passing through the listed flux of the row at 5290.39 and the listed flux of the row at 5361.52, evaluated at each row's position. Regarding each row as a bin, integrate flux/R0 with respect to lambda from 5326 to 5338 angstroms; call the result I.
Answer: 11.5 angstroms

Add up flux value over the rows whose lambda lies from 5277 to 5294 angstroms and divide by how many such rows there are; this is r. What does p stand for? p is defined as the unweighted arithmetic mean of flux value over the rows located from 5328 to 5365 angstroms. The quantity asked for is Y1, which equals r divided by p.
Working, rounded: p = 9.58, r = 9.84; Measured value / 1.03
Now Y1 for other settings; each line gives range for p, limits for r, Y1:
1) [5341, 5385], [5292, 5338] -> 1.00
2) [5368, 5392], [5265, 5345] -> 1.00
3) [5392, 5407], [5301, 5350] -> 1.03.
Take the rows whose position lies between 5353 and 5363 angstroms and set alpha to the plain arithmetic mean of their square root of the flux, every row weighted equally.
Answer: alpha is 3.13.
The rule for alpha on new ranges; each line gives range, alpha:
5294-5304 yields 3.11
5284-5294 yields 3.13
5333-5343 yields 3.07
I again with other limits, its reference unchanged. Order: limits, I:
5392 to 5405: 12.6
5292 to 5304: 12.0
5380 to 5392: 12.1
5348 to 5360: 12.1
